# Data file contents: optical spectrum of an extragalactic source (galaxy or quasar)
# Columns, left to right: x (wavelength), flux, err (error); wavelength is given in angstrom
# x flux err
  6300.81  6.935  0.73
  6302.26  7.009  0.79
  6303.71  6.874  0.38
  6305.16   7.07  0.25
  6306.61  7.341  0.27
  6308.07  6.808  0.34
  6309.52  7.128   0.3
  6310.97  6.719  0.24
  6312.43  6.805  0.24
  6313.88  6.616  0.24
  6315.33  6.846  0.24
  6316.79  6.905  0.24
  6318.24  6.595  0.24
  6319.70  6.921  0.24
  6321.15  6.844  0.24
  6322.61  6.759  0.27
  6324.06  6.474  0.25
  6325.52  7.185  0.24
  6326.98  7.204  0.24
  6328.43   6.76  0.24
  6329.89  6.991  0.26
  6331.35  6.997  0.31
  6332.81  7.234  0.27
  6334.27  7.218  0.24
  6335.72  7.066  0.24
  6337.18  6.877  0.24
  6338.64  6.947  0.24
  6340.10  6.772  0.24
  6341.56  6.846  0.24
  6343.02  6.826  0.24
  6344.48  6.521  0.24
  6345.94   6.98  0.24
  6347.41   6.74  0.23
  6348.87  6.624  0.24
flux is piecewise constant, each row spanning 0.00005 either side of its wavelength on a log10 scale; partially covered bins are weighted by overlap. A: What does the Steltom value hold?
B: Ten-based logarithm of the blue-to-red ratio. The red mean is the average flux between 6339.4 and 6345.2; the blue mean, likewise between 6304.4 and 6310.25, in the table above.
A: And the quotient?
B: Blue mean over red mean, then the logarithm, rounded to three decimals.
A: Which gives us 0.022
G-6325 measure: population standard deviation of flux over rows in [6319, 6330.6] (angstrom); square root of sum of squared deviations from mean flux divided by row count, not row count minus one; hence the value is 0.23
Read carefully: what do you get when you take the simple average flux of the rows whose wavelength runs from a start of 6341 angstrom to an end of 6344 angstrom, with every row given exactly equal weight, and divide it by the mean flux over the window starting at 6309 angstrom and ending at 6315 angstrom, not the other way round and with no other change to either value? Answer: 1.00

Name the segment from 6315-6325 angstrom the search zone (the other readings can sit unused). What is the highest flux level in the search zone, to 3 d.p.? 6.921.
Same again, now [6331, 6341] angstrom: 7.234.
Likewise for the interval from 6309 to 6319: 7.128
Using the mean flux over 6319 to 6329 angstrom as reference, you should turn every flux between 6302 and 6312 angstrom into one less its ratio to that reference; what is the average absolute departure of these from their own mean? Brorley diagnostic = 0.0240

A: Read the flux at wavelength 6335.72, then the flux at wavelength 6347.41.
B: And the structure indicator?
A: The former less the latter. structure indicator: 0.33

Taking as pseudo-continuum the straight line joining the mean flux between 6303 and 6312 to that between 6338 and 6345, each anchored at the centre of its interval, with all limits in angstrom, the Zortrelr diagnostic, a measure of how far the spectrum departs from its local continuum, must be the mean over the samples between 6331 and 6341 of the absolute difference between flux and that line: 0.20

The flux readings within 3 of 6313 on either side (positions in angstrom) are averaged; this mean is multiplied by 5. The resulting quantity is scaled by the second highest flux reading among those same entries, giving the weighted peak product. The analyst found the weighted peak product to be 230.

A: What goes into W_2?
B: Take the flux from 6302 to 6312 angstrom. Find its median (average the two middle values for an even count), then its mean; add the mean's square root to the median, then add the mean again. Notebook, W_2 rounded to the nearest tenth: 16.6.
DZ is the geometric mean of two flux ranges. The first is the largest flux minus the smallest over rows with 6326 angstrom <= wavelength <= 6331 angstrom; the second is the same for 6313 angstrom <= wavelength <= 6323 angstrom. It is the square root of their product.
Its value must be 0.380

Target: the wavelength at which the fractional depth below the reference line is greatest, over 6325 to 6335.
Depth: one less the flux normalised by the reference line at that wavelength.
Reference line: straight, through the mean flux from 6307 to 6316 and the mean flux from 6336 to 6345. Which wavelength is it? 6328.43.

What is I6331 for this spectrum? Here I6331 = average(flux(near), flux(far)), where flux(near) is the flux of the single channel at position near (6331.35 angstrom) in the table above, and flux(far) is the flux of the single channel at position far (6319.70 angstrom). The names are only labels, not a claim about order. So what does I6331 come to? 6.96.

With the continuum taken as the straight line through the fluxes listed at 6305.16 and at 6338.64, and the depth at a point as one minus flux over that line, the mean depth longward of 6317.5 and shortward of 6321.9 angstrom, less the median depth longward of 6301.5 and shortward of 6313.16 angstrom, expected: 0.013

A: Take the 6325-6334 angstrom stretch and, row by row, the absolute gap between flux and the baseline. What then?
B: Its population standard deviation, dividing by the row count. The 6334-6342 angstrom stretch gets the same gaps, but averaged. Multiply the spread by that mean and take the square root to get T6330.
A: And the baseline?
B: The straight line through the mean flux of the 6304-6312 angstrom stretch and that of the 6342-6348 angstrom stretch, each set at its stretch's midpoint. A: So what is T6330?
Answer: 0.13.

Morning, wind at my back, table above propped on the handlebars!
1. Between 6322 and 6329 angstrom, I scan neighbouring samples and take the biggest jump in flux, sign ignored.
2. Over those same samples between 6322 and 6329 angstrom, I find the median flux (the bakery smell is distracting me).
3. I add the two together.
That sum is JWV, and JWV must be 7.47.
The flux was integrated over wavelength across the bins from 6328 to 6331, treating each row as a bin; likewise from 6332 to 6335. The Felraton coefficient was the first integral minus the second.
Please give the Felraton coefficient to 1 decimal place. -1.0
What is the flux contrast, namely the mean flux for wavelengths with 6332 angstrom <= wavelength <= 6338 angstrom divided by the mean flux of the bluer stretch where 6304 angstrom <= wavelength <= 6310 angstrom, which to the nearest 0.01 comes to 1.00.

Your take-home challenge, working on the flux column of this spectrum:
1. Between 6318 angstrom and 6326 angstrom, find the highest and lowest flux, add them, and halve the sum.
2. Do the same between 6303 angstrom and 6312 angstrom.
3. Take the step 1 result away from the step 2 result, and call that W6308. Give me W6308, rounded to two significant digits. 0.20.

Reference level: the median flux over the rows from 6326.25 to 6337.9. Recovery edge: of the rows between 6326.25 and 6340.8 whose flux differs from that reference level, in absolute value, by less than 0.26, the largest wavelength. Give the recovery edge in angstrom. 6340.10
